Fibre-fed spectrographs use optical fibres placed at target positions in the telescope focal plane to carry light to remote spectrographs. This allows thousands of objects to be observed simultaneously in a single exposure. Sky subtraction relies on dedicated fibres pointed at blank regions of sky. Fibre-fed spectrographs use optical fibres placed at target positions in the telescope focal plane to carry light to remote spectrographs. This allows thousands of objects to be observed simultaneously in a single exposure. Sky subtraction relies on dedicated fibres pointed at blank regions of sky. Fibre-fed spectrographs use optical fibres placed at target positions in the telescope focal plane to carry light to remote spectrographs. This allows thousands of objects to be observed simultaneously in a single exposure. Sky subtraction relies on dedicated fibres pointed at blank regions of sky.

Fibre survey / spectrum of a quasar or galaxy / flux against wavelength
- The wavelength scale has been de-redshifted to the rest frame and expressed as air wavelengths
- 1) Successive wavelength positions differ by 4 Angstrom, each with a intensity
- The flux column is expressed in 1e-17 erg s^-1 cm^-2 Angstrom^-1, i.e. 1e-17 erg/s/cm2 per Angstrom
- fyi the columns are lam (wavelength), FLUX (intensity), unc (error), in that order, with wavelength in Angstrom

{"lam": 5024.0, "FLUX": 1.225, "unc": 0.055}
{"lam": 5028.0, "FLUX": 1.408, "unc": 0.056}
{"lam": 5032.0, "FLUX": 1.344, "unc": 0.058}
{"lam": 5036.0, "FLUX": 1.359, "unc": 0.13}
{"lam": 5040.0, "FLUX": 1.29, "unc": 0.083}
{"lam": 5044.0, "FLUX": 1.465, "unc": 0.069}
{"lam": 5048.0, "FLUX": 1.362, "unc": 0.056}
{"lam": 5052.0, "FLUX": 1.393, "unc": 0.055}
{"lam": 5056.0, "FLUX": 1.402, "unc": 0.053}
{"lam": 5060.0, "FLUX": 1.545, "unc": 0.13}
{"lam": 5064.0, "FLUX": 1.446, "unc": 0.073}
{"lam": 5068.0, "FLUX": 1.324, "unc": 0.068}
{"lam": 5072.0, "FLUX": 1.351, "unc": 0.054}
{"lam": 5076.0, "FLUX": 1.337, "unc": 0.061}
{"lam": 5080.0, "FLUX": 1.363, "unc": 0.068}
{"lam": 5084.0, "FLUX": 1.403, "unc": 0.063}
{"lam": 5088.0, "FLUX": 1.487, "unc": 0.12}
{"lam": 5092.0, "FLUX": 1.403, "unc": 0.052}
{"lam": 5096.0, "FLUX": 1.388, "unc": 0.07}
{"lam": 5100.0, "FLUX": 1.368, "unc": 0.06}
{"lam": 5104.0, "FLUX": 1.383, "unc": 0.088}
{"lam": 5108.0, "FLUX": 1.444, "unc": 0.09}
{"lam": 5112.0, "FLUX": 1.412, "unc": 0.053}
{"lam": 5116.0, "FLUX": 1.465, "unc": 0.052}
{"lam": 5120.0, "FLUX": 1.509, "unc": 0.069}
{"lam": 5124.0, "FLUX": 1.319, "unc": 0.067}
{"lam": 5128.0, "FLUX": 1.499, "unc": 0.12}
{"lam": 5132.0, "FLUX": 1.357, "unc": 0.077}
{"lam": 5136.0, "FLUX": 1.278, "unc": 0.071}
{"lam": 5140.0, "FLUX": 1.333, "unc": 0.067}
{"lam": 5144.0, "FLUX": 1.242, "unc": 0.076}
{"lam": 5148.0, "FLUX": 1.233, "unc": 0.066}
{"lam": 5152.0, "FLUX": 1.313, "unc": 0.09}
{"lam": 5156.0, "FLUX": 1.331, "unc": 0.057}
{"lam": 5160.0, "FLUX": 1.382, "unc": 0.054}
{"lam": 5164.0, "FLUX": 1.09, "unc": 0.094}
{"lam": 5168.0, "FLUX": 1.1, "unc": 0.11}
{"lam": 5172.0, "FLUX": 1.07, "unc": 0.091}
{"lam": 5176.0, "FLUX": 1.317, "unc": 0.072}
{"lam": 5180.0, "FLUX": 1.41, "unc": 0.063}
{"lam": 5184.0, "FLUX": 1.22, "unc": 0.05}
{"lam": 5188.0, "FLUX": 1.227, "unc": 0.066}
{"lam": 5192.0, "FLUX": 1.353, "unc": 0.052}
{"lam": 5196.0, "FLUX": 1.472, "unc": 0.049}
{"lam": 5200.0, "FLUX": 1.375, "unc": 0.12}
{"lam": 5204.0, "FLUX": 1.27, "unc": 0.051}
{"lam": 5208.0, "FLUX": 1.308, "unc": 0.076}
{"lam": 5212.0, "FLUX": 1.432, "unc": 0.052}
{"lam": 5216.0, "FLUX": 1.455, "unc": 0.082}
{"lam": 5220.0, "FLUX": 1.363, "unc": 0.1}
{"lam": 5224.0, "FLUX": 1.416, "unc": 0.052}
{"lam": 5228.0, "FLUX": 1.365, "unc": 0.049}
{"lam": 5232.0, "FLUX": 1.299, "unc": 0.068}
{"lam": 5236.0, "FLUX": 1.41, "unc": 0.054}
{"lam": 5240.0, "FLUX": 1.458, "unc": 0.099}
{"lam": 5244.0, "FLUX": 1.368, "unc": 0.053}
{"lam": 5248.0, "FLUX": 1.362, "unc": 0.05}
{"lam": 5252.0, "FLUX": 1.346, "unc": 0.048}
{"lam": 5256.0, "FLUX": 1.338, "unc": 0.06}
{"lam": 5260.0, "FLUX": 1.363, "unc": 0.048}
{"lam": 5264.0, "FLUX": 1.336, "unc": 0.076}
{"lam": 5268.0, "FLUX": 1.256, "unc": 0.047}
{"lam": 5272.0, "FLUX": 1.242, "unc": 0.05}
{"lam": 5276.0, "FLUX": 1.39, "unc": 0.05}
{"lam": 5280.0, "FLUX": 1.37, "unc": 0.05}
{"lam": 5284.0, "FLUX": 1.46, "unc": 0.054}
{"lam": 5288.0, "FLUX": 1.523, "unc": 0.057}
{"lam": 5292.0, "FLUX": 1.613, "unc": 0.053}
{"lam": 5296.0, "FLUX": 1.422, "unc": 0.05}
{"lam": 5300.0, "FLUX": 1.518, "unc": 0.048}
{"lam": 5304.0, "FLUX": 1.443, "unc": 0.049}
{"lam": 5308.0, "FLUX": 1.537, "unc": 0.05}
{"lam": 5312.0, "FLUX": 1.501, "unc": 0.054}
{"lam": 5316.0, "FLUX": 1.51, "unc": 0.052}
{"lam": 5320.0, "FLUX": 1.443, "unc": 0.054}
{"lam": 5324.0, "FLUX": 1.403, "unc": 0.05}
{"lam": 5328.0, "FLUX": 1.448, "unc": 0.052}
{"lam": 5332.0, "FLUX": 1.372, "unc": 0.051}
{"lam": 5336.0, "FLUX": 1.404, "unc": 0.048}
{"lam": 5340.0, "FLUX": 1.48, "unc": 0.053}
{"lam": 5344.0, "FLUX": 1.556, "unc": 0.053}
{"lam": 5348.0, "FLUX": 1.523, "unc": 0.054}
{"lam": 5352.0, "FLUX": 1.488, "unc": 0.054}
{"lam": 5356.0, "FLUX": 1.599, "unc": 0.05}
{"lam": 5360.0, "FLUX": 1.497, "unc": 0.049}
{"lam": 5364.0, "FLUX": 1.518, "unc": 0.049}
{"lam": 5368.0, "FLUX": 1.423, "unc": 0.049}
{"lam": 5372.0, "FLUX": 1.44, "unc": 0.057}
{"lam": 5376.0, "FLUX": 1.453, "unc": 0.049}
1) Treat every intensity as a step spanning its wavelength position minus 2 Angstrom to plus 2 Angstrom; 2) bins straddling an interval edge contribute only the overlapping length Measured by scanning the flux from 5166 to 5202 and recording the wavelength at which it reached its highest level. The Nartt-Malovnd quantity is 5196.0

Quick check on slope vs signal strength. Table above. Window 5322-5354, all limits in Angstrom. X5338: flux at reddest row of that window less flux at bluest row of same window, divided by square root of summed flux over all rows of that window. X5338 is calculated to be 0.025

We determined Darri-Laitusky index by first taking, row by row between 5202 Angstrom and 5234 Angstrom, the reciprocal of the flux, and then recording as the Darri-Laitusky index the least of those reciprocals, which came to 0.69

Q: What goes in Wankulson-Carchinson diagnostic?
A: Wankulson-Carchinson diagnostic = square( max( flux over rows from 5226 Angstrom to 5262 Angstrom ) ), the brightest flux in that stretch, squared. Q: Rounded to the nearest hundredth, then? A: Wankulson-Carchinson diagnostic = 2.13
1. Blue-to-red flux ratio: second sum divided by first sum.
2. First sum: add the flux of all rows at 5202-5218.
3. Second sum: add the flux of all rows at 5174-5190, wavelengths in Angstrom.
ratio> 0.95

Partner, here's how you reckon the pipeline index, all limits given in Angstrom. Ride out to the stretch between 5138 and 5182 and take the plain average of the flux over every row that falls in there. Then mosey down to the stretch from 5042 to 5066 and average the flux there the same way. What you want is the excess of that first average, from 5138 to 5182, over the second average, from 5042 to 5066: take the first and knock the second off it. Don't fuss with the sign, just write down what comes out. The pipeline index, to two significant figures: -0.18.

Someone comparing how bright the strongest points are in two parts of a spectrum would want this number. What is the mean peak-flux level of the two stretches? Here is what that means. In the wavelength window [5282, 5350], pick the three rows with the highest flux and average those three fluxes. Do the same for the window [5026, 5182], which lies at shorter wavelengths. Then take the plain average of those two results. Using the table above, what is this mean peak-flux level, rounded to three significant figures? 1.54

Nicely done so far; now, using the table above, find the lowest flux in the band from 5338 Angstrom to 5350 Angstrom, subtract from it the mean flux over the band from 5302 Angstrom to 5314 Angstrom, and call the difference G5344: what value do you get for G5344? -0.01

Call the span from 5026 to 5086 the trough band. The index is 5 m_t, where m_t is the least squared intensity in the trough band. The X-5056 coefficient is 8.3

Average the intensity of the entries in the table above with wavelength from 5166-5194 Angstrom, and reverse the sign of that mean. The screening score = -1.24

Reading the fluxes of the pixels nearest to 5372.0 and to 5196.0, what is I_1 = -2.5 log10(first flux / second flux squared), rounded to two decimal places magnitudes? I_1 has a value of 0.44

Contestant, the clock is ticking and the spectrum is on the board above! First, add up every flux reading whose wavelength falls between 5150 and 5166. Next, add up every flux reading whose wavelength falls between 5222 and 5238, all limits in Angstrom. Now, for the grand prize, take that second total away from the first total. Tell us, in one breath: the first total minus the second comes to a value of -0.37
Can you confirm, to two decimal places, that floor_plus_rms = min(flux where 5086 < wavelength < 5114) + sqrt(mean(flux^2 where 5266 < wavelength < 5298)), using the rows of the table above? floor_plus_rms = 2.78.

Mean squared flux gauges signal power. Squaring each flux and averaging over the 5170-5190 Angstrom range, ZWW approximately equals 1.57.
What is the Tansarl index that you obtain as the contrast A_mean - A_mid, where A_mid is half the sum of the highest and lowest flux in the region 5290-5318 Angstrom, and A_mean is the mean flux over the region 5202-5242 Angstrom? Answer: -0.14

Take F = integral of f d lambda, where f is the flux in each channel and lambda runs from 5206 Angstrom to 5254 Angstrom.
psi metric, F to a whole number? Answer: 66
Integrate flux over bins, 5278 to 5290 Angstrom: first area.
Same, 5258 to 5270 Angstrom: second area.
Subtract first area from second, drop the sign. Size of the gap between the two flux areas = 1.6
